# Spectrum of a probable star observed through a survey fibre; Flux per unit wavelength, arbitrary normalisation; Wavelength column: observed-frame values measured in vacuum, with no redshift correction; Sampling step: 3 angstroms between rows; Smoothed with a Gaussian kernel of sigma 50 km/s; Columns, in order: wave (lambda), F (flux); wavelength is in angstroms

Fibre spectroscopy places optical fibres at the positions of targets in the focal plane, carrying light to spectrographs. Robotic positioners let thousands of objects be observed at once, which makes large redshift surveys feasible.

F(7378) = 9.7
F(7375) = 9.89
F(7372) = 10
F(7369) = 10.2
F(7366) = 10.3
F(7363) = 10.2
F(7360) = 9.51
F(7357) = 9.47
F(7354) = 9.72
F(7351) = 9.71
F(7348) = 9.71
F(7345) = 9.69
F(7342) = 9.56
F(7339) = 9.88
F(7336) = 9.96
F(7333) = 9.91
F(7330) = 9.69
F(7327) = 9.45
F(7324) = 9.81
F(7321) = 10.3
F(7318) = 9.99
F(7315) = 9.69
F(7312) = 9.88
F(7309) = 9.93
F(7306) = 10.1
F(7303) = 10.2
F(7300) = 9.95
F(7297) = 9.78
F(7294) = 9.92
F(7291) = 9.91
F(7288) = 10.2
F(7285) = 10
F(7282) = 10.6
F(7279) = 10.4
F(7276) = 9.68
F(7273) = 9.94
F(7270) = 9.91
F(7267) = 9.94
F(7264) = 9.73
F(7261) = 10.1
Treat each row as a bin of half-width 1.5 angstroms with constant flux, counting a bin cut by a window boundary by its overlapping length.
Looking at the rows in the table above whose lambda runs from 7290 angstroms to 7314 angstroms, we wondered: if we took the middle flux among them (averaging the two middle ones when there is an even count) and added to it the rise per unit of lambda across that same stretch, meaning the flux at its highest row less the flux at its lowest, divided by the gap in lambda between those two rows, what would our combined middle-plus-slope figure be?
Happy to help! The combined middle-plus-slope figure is 9.92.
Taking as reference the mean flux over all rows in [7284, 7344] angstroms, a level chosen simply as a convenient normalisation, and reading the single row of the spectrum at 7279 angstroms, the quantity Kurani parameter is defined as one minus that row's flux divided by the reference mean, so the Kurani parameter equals -0.050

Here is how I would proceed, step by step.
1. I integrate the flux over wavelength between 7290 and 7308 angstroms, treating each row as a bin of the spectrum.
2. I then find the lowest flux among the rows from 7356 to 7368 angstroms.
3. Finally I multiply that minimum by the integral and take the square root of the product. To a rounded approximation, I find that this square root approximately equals 41.2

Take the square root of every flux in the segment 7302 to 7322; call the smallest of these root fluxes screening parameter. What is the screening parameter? 3.11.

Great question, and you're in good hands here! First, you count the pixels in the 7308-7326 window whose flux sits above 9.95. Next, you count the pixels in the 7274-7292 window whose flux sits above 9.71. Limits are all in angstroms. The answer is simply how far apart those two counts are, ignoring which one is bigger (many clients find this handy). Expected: 3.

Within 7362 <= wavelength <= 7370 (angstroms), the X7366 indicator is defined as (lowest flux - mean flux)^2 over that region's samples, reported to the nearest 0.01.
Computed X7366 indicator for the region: 0.00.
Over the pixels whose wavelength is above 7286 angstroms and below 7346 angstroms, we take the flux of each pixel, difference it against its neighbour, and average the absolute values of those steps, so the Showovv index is 0.20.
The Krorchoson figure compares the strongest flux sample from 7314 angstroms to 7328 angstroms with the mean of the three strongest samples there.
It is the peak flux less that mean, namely 0.27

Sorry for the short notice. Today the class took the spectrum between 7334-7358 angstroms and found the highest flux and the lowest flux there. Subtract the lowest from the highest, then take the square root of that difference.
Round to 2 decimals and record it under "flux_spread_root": 0.70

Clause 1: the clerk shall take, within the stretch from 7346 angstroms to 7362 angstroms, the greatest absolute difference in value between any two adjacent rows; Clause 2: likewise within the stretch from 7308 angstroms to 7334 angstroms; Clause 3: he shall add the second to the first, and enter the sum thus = 0.74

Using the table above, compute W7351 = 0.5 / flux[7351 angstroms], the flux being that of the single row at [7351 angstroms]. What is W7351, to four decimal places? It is 0.0515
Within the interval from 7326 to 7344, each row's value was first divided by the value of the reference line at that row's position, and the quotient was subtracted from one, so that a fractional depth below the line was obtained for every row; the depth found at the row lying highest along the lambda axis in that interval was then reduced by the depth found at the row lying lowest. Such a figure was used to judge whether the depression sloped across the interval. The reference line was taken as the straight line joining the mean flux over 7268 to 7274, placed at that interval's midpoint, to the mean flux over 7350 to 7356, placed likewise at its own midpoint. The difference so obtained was -0.015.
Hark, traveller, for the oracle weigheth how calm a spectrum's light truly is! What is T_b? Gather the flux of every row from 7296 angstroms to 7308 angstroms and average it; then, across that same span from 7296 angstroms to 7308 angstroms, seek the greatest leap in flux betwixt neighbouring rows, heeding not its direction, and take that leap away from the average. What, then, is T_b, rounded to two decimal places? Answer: 9.76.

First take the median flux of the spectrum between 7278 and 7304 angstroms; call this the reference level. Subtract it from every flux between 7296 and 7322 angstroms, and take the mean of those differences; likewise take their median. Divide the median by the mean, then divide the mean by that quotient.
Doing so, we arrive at -0.01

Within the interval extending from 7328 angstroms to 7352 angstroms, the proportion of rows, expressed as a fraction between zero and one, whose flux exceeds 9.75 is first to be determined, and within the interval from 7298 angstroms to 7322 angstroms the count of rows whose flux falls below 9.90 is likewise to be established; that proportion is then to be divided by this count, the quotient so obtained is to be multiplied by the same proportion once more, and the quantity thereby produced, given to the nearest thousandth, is 0.070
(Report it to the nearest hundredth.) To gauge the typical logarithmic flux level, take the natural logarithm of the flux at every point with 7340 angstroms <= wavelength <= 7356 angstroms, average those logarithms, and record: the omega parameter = 2.27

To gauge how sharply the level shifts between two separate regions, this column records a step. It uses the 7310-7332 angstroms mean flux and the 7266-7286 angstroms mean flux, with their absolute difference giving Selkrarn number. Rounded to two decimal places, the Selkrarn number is 0.24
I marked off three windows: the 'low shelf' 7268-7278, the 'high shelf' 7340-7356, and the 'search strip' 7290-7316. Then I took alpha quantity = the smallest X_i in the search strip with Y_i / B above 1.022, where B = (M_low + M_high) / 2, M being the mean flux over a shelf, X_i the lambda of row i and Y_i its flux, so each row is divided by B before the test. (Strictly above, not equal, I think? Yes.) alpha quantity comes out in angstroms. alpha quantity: 7303 angstroms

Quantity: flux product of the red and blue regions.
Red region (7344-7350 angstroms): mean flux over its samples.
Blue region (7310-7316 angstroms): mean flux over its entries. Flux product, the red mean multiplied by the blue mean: 95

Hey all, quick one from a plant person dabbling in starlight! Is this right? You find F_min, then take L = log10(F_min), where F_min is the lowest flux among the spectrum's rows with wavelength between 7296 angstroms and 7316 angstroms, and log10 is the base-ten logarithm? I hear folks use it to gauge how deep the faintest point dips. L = 0.986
